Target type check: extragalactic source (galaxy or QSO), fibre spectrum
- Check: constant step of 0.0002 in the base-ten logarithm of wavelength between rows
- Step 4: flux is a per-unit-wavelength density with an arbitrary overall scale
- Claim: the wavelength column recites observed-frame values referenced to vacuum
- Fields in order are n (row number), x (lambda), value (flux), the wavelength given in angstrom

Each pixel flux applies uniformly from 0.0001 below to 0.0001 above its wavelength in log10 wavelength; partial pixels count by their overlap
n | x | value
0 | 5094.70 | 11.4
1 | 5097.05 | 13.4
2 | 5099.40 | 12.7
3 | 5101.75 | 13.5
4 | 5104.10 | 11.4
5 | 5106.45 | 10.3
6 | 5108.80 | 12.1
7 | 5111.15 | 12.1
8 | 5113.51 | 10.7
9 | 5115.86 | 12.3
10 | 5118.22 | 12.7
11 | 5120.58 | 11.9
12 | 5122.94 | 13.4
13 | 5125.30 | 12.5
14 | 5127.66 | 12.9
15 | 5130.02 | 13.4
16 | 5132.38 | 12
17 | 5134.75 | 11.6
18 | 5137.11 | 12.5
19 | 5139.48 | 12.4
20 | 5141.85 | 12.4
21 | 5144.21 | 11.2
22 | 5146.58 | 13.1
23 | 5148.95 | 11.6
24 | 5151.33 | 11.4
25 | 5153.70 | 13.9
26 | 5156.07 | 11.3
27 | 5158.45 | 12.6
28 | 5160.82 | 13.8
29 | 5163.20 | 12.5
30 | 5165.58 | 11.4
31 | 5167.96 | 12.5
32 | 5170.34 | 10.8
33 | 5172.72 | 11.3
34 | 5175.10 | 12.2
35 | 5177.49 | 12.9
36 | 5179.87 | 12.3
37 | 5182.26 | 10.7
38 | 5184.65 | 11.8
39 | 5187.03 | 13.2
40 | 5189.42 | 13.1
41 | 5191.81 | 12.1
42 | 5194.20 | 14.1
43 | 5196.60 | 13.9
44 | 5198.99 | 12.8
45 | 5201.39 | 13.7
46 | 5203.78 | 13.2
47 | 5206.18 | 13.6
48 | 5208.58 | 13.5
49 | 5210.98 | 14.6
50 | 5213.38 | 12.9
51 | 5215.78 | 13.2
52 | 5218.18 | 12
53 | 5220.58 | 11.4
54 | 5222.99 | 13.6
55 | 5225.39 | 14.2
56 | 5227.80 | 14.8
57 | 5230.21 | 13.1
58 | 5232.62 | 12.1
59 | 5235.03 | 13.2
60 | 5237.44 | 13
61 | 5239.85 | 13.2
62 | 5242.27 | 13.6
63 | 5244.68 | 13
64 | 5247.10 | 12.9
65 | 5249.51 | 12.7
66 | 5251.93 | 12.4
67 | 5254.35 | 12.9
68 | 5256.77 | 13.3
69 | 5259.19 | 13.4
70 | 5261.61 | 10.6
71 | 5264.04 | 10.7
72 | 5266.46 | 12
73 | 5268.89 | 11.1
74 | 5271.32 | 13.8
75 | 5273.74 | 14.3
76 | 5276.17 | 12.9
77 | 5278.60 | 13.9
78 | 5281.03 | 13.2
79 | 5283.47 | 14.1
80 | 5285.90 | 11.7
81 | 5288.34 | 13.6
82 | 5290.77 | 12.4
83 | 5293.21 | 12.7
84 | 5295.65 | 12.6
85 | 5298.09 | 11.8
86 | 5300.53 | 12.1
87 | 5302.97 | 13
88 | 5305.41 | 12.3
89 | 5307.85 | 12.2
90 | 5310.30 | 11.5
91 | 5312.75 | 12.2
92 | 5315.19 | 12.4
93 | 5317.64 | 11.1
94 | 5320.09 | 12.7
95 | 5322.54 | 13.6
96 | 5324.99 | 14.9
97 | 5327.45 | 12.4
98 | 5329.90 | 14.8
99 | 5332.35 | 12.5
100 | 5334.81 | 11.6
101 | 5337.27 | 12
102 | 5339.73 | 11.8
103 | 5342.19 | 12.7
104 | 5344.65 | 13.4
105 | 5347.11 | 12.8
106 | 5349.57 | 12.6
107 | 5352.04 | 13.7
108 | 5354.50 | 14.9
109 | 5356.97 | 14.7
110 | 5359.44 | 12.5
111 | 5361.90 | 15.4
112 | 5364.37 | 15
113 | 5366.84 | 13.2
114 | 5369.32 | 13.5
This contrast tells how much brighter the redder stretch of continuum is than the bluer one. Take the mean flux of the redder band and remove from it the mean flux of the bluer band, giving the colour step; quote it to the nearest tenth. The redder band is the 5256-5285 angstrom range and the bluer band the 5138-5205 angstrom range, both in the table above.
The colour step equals 0.3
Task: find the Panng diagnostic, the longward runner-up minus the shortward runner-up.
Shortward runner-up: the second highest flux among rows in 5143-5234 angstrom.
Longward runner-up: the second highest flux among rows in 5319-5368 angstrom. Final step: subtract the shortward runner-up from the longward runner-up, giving 0.4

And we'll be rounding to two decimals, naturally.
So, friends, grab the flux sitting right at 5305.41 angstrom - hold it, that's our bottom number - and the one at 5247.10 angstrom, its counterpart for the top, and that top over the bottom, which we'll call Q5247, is 1.05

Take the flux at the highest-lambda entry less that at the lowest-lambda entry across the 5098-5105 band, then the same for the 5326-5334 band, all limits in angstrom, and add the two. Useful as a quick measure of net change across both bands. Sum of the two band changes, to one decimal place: -1.2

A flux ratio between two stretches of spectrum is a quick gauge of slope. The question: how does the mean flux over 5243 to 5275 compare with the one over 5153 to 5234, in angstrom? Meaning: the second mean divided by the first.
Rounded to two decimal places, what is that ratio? 1.02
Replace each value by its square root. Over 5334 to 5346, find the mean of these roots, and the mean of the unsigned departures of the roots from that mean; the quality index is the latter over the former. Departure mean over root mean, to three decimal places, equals 0.024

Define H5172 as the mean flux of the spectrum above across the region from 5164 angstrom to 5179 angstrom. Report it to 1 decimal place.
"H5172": 11.9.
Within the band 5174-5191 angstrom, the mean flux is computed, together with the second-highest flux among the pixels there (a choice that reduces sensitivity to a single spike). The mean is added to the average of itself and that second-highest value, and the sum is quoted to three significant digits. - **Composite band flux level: 25.0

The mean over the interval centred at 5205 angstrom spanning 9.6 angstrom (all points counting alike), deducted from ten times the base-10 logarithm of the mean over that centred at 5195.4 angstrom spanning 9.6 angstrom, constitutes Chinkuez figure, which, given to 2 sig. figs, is -2.3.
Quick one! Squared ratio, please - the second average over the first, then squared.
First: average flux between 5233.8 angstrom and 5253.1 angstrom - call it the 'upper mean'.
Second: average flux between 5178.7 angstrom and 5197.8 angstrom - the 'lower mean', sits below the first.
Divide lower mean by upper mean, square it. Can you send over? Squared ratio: 0.95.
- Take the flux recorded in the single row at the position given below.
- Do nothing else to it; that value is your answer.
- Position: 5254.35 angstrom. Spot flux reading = 12.9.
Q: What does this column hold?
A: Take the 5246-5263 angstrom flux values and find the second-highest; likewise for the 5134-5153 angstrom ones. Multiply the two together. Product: 166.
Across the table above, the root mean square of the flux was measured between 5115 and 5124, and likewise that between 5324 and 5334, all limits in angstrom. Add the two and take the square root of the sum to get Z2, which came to 5.127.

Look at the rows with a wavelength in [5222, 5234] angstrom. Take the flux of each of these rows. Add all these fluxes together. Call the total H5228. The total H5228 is 67.8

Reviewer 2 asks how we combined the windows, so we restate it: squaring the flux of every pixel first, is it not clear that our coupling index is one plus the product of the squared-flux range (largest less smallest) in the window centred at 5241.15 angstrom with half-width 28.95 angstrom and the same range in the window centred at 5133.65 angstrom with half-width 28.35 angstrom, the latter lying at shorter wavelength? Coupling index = 9295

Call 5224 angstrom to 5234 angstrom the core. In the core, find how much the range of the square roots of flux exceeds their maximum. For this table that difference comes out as -3.48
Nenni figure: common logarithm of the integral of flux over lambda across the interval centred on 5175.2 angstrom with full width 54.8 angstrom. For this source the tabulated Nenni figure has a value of 2.83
